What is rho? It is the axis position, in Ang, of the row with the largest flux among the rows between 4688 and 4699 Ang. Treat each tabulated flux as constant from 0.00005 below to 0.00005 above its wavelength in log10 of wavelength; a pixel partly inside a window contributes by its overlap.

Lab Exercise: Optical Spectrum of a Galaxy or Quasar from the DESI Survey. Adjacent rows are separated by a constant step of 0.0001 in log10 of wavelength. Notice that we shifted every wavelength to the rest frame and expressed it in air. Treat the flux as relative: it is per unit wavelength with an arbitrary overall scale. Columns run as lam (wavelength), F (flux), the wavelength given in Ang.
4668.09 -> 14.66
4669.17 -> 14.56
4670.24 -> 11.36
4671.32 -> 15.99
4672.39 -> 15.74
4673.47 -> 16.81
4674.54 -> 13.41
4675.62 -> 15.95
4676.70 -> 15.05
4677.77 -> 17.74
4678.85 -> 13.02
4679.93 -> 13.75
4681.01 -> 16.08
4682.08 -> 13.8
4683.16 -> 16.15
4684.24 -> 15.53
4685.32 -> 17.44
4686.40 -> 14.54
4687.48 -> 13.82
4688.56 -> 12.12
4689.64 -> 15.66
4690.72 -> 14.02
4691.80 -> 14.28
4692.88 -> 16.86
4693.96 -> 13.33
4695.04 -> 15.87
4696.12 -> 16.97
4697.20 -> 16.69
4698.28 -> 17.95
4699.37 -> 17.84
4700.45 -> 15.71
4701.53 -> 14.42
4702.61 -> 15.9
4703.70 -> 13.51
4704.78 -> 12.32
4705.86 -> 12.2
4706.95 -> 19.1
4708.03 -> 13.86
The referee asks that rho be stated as 4698.28 Ang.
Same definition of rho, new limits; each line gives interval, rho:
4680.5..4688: 4685.32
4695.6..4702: 4698.28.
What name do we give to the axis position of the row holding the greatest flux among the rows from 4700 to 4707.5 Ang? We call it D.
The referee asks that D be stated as 4706.95 Ang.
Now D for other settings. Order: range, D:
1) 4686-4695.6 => 4692.88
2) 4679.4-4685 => 4683.16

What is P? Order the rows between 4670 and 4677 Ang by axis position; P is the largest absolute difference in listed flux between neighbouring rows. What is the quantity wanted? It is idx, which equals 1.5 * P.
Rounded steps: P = 4.6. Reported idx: 7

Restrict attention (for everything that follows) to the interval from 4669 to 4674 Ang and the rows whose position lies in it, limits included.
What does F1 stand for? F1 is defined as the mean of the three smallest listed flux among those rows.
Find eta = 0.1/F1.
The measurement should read 0.0072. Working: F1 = 13.9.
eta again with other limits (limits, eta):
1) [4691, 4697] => 0.0069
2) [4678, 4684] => 0.0074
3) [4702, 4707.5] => 0.0079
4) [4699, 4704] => 0.0069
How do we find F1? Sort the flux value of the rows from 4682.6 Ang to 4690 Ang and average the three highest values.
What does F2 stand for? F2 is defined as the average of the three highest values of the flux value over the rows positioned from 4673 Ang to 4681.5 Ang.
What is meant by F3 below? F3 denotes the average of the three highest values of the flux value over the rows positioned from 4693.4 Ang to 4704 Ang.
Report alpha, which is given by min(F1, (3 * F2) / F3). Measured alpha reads 2.88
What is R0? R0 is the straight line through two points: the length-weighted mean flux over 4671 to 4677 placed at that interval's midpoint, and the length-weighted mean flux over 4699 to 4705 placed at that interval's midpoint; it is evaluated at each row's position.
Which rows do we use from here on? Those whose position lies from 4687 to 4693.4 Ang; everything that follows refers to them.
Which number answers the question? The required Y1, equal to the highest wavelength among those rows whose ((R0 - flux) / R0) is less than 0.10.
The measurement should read 4692.88 Ang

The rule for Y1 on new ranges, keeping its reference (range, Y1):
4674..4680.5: 4677.77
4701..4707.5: 4706.95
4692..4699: 4698.28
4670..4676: 4675.62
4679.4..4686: 4685.32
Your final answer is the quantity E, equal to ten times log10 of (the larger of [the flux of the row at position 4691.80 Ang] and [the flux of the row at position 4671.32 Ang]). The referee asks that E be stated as 12.0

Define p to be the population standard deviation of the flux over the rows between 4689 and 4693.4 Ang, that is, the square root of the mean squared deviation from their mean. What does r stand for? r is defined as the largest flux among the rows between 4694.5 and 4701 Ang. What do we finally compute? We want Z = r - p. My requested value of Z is 16.8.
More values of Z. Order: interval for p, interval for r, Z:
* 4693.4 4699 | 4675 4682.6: 16.2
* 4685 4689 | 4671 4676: 14.9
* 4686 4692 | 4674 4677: 14.9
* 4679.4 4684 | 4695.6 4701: 16.8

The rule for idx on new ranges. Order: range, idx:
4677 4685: 7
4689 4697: 5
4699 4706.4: 4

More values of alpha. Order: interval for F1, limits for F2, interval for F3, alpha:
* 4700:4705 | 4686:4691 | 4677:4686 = 2.58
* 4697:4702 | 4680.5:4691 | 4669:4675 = 3.07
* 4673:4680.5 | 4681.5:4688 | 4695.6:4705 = 2.79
